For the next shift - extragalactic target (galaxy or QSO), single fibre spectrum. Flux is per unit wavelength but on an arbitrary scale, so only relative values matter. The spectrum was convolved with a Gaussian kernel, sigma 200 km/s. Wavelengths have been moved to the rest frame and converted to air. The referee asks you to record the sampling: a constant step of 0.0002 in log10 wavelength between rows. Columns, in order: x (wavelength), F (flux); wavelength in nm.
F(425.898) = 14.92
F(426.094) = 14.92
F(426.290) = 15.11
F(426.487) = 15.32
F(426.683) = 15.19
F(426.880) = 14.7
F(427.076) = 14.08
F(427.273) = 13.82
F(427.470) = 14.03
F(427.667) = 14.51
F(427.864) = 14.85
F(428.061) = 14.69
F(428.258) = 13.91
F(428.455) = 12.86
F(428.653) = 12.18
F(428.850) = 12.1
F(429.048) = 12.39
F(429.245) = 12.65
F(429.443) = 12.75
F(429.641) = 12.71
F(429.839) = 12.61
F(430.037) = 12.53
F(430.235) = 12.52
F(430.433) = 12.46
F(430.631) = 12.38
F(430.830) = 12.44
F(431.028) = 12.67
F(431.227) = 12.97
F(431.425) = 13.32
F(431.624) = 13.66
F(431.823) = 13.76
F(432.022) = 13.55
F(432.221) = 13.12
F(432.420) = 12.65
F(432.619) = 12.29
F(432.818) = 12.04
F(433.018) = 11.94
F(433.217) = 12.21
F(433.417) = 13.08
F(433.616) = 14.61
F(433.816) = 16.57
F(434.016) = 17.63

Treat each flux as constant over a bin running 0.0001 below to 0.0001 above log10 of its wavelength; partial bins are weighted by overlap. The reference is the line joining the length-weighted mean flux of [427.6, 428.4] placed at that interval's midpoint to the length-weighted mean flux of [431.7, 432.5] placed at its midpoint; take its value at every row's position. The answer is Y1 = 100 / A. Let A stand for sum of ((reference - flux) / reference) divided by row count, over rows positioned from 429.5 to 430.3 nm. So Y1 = 1077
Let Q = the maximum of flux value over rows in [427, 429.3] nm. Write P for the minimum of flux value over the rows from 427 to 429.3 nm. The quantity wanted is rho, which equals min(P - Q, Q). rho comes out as -2.75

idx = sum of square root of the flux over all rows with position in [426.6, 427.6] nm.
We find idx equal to 18.9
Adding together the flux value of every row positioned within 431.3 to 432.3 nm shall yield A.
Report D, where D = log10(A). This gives 1.83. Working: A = 67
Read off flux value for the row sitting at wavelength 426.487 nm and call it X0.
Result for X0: 15.32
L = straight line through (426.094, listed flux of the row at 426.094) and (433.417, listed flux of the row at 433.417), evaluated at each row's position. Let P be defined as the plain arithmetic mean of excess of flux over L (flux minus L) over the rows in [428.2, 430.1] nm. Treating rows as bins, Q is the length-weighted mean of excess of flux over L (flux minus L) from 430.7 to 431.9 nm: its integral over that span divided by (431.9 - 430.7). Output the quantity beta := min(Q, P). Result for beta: -1.5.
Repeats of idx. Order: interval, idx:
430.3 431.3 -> 17.7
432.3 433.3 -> 17.5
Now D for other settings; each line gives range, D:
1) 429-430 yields 1.80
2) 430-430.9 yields 1.79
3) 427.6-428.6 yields 1.85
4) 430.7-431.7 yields 1.81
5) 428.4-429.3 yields 1.79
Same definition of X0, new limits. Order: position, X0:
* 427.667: 14.51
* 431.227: 12.97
